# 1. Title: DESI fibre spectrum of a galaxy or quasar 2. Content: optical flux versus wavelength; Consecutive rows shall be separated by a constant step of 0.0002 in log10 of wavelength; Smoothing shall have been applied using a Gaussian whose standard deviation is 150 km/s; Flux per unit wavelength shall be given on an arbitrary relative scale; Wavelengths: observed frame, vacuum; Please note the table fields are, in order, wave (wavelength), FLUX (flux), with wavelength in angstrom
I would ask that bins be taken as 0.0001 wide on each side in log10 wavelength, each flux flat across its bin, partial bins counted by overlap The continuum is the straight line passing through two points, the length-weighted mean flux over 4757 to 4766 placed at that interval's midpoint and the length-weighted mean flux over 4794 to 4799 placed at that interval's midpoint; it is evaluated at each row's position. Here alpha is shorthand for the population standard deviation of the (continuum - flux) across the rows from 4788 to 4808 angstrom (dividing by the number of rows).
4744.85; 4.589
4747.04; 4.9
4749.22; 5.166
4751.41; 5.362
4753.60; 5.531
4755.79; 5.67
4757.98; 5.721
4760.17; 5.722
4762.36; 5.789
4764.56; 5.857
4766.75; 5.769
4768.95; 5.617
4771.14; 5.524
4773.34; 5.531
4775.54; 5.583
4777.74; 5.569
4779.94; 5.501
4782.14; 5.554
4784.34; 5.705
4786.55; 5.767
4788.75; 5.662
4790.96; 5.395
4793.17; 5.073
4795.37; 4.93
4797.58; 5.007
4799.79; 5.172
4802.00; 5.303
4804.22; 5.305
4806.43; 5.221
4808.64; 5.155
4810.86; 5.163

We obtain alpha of 0.21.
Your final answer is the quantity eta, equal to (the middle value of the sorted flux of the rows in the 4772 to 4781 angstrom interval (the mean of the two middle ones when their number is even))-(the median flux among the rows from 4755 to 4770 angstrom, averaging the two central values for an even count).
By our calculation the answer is -0.17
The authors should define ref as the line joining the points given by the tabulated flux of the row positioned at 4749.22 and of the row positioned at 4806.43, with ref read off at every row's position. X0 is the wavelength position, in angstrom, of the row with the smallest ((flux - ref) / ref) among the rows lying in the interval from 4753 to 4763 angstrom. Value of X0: 4753.60 angstrom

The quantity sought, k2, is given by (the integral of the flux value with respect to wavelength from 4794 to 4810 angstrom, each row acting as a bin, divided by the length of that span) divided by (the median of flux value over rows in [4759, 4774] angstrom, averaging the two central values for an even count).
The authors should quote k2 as 0.90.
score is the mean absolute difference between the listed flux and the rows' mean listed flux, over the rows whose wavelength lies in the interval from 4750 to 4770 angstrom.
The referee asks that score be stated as 0.112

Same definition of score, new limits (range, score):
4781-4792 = 0.114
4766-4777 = 0.071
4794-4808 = 0.125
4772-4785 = 0.047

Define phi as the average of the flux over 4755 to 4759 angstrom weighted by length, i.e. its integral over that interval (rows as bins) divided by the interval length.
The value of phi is 5.70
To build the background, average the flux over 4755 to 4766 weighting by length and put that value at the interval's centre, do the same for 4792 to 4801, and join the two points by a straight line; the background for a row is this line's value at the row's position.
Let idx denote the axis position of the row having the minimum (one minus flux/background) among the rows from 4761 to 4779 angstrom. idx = 4764.56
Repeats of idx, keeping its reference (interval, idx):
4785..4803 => 4786.55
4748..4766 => 4764.56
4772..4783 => 4782.14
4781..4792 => 4786.55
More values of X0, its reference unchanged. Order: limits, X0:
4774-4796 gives 4795.37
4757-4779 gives 4771.14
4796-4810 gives 4797.58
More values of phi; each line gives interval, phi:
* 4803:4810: 5.22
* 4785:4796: 5.40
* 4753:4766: 5.72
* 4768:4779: 5.56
